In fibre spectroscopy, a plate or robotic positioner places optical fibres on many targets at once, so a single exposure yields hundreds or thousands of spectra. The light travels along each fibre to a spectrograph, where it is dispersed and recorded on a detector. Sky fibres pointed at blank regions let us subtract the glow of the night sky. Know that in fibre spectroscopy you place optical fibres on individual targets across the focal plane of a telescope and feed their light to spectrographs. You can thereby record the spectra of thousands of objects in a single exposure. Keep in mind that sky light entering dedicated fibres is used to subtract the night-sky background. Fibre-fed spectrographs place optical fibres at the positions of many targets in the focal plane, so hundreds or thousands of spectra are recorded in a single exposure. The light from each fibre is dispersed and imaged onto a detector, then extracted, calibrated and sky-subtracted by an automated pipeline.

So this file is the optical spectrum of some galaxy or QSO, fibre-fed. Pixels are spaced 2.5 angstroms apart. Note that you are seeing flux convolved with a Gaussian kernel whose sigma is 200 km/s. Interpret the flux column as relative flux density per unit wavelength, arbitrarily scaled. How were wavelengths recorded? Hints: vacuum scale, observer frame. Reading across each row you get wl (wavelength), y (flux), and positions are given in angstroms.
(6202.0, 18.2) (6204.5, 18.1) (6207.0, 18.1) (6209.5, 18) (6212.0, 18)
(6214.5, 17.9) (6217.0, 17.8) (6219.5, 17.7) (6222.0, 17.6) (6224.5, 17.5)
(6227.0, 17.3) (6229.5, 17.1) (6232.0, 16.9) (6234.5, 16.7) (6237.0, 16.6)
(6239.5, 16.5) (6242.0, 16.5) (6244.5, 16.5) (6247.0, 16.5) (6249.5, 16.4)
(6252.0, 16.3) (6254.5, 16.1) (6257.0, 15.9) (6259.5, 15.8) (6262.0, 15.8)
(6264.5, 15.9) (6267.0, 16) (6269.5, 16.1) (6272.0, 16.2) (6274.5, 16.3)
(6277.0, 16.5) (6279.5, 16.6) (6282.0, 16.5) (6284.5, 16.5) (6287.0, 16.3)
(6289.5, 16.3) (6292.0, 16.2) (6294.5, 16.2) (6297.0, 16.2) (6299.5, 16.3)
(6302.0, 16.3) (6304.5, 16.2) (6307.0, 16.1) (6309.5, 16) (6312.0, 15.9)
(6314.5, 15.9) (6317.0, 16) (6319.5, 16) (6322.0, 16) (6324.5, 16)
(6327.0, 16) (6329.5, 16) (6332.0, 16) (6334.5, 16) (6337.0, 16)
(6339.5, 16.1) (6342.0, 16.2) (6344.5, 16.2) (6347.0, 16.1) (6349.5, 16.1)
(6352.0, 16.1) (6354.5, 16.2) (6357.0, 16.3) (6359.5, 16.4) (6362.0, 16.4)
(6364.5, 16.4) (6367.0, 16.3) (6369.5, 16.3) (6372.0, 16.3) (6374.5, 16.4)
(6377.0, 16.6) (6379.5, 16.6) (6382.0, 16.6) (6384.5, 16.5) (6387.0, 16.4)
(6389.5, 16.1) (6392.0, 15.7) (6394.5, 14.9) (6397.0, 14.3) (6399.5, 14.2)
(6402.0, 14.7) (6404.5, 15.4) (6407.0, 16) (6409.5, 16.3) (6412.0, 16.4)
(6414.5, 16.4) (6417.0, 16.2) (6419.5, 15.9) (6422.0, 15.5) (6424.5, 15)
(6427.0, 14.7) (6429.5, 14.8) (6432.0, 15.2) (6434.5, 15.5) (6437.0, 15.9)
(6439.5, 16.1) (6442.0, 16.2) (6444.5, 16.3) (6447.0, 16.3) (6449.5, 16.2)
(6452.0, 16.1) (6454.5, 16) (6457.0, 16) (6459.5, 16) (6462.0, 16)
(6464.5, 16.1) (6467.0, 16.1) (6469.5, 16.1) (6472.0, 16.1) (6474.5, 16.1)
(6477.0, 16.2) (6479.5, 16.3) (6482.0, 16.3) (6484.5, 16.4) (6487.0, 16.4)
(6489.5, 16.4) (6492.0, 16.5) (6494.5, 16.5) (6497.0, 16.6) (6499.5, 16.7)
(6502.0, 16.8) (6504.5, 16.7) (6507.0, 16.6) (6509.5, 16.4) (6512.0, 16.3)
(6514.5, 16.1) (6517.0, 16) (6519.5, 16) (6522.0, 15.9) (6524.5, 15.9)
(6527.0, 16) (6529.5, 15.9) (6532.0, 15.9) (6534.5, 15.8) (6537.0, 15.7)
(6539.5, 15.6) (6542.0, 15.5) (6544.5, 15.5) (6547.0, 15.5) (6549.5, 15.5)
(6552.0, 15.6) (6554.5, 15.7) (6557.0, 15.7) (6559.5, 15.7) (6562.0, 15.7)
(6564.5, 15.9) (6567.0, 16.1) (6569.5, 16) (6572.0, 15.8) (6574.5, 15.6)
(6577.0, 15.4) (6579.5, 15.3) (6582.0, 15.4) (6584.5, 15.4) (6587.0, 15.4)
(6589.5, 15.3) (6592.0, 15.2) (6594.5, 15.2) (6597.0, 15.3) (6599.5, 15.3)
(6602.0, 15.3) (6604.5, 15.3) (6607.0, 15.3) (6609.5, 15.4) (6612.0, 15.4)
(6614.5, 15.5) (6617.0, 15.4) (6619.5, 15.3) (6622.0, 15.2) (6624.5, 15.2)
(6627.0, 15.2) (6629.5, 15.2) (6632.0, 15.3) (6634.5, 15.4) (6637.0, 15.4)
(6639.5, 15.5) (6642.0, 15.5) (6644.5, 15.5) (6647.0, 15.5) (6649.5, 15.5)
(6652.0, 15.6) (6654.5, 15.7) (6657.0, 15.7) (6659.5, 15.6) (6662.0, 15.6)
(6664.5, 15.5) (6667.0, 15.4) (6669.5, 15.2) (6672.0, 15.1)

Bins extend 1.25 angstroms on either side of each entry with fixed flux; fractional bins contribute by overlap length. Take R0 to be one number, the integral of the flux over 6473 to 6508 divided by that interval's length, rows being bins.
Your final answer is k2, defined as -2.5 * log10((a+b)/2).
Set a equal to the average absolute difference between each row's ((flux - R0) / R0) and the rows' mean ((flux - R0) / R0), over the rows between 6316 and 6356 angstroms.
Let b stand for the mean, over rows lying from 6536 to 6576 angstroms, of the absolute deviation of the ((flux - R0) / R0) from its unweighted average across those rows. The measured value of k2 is 5.5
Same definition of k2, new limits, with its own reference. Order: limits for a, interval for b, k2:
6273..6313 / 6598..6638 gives 5.5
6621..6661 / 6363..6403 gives 4.0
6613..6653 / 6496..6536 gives 4.7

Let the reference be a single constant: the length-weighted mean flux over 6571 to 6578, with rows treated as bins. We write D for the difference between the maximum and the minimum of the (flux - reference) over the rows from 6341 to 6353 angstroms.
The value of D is 0.10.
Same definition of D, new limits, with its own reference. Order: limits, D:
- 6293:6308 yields 0.20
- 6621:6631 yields 0.00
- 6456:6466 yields 0.10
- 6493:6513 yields 0.50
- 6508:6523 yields 0.50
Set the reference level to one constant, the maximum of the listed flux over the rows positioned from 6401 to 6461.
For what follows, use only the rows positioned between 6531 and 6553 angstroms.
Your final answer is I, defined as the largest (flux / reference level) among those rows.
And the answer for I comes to 0.97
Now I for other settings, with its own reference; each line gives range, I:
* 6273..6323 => 1.01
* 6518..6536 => 0.98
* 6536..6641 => 0.98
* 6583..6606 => 0.94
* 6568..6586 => 0.98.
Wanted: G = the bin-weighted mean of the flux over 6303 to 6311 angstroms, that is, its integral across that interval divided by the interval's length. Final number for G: 16.1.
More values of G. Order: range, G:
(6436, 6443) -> 16.1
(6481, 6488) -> 16.4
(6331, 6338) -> 16.0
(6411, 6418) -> 16.3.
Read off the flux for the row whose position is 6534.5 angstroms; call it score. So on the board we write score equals 15.8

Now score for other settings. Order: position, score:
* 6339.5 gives 16.1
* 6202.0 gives 18.2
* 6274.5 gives 16.3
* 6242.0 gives 16.5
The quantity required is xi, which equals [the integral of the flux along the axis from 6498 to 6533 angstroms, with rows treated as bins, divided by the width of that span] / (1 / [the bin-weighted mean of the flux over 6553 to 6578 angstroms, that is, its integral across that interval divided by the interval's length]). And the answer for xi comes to 256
